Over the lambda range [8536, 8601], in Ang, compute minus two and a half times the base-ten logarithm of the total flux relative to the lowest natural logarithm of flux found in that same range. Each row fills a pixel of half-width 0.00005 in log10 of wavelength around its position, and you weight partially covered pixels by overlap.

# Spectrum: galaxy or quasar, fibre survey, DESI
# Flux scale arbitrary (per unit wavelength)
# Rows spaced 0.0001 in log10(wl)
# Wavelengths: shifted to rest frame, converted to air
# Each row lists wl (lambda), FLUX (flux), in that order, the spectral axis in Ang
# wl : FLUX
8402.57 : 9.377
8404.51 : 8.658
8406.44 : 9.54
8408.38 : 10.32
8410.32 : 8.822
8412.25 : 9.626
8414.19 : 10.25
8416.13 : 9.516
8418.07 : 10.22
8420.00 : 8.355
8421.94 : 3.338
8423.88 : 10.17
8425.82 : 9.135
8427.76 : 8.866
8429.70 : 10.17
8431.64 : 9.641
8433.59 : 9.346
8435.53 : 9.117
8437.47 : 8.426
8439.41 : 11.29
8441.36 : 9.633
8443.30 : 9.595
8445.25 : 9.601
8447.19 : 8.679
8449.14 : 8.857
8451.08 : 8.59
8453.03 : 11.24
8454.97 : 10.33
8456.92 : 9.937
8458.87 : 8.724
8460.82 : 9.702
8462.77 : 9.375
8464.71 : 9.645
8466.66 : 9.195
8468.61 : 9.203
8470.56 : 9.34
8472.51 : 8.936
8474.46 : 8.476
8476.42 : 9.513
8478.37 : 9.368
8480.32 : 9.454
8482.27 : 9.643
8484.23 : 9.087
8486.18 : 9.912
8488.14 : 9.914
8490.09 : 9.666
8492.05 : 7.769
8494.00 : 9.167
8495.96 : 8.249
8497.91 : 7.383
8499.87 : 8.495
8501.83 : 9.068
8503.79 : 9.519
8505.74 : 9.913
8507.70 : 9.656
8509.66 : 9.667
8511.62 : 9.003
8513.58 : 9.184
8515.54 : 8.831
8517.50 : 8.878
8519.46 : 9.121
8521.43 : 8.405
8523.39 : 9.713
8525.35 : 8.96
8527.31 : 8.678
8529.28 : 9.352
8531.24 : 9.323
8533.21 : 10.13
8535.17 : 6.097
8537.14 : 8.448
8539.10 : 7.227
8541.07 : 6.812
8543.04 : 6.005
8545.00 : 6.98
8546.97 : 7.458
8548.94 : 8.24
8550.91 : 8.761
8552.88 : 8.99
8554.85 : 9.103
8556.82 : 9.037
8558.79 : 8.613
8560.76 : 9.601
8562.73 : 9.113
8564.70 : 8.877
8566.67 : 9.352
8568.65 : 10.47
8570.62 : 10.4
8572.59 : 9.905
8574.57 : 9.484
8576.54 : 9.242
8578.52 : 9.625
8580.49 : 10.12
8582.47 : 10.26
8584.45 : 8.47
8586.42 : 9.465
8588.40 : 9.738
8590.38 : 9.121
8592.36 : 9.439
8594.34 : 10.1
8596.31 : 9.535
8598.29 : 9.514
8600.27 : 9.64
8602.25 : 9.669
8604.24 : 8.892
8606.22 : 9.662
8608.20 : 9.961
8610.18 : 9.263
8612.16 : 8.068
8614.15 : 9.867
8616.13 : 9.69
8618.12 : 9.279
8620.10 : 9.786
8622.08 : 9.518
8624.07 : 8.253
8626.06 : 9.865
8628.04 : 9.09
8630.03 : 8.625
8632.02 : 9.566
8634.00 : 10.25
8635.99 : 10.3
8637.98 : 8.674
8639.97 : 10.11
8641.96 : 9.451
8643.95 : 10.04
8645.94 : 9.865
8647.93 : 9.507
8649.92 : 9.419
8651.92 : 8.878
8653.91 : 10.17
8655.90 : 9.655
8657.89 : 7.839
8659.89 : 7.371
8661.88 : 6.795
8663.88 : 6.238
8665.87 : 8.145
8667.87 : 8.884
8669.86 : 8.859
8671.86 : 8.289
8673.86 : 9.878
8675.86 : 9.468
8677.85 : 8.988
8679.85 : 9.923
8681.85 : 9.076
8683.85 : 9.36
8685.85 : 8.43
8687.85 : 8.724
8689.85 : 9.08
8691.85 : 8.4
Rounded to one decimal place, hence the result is -5.5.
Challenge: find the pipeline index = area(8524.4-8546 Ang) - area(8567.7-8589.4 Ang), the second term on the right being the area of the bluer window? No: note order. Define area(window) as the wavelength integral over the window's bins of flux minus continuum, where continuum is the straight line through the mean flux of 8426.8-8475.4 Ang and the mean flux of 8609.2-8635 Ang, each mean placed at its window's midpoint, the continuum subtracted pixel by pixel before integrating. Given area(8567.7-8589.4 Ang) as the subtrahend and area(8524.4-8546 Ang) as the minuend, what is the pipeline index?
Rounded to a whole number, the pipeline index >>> -38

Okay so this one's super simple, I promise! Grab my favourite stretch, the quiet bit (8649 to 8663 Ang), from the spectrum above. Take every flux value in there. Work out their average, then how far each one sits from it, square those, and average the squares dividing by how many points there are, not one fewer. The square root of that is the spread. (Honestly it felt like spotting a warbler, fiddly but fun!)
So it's 1.2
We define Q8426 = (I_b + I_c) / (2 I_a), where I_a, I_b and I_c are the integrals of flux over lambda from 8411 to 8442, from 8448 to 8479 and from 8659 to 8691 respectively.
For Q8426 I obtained 0.995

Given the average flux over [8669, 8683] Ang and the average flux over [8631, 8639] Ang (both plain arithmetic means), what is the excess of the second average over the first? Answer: 0.5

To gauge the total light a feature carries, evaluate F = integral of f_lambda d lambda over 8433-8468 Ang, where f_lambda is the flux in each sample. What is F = 333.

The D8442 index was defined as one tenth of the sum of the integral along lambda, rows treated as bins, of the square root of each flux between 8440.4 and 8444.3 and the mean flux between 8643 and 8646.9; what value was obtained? 2.20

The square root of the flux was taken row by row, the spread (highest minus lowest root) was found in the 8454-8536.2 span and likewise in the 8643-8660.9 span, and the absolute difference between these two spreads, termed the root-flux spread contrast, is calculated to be 0.27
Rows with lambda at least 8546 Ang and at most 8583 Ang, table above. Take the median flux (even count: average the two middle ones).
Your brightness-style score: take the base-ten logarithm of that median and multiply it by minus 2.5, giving -2.41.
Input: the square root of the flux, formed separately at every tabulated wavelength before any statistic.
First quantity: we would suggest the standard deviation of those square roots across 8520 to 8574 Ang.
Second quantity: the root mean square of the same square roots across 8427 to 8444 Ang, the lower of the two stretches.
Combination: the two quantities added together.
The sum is 3.30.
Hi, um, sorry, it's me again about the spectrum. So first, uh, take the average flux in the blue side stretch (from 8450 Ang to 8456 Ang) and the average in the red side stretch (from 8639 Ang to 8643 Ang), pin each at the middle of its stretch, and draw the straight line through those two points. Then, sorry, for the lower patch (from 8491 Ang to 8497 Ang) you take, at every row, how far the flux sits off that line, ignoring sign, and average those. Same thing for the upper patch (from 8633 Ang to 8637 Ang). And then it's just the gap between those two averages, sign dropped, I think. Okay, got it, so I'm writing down 1.1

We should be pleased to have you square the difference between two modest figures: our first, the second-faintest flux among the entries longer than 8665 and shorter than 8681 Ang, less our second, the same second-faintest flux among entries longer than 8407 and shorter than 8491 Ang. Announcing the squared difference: 0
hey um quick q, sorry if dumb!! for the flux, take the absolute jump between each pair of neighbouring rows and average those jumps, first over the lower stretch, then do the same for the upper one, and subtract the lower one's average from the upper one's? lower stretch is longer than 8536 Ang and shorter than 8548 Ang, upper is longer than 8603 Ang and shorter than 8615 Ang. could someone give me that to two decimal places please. 0.17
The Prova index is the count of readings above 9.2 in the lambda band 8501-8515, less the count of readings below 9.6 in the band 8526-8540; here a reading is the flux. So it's -2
